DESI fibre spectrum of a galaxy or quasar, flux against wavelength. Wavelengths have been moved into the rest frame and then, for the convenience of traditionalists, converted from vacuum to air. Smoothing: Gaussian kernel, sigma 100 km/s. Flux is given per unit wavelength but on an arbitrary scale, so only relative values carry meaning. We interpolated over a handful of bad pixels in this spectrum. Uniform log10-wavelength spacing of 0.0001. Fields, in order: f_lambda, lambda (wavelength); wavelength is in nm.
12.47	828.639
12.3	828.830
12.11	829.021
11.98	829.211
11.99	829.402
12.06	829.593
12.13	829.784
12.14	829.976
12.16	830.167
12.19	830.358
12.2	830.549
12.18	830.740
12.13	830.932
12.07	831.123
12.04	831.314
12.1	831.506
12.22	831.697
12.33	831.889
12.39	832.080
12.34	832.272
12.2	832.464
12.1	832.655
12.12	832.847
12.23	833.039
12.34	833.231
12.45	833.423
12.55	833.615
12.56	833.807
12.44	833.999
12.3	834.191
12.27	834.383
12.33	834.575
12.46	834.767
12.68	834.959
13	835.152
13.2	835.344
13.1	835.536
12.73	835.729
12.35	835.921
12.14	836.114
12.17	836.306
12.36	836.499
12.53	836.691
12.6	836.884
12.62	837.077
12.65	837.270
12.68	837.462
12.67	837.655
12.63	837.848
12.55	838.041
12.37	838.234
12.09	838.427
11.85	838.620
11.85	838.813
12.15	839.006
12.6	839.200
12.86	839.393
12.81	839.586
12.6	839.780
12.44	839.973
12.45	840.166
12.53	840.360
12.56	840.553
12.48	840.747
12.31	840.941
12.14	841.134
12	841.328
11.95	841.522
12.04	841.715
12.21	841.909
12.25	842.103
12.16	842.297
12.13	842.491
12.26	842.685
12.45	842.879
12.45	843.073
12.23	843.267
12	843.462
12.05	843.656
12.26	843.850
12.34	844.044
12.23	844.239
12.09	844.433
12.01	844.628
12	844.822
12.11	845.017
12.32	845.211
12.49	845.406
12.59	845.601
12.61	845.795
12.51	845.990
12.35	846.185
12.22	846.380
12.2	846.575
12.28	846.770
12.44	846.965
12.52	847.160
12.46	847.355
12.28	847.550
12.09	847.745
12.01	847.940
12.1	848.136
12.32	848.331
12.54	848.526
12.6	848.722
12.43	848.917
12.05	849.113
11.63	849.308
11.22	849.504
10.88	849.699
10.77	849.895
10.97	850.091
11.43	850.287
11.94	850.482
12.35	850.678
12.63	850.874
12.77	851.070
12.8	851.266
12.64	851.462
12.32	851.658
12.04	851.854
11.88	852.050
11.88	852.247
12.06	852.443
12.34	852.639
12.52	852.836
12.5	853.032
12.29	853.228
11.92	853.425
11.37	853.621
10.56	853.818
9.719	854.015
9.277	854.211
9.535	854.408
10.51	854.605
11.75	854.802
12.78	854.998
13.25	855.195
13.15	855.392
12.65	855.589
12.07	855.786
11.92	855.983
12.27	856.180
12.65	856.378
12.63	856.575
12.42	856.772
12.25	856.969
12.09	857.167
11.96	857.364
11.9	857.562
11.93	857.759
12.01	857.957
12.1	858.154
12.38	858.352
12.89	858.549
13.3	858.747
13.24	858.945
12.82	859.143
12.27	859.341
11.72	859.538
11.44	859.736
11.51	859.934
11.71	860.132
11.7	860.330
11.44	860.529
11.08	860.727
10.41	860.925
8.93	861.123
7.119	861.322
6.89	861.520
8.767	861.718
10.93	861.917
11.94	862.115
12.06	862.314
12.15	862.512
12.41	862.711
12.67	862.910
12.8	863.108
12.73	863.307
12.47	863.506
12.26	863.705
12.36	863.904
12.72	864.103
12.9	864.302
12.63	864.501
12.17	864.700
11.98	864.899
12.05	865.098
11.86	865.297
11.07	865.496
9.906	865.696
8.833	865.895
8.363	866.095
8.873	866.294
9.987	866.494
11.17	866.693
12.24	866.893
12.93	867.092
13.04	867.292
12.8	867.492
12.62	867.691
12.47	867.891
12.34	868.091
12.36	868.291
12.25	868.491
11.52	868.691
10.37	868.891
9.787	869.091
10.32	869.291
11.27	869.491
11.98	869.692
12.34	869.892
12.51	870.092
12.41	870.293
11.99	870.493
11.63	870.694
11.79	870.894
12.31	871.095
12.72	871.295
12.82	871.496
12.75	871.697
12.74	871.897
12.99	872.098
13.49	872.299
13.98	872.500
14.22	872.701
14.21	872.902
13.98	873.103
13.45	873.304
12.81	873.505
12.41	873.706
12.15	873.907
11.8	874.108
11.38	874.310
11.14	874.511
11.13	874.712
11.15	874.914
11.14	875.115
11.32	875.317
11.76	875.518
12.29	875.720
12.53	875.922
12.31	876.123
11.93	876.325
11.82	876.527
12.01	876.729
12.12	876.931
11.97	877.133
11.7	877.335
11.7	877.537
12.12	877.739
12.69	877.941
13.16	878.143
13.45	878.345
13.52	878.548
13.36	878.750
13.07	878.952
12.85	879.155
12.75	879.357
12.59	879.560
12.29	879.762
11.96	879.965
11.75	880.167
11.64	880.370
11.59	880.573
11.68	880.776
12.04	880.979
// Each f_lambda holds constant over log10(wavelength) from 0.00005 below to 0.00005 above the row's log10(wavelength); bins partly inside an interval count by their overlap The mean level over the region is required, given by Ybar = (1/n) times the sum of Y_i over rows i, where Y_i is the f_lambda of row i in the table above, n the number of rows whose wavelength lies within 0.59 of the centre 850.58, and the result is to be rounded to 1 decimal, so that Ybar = 12.0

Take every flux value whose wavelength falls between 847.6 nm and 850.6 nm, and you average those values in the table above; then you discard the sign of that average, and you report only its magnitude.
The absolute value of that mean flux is 11.8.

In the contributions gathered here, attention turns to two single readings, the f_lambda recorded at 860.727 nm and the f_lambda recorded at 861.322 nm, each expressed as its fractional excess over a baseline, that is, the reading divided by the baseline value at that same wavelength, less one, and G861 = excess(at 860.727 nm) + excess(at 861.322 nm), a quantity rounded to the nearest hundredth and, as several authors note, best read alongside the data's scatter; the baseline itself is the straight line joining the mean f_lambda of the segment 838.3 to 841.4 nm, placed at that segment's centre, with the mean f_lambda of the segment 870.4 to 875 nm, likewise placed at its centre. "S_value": -0.54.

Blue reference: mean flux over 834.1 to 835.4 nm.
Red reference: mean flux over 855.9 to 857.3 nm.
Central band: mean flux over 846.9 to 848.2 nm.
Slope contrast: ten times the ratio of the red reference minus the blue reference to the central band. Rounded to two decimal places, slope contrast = -0.23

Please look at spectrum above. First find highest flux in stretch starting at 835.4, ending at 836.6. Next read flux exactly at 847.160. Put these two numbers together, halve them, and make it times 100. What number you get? 1281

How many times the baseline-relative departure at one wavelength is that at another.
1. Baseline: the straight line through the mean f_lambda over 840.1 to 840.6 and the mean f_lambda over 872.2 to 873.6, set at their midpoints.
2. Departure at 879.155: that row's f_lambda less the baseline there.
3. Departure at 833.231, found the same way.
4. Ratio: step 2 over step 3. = -12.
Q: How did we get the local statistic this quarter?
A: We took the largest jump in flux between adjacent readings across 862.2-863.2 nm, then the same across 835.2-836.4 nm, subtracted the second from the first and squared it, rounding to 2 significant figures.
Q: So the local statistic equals 0.014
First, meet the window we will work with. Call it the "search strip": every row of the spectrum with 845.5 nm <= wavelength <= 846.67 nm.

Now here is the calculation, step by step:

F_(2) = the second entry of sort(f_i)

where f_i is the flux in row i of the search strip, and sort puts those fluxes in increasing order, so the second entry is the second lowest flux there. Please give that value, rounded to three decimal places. 12.220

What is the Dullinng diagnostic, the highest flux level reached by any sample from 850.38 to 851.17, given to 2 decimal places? 12.77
